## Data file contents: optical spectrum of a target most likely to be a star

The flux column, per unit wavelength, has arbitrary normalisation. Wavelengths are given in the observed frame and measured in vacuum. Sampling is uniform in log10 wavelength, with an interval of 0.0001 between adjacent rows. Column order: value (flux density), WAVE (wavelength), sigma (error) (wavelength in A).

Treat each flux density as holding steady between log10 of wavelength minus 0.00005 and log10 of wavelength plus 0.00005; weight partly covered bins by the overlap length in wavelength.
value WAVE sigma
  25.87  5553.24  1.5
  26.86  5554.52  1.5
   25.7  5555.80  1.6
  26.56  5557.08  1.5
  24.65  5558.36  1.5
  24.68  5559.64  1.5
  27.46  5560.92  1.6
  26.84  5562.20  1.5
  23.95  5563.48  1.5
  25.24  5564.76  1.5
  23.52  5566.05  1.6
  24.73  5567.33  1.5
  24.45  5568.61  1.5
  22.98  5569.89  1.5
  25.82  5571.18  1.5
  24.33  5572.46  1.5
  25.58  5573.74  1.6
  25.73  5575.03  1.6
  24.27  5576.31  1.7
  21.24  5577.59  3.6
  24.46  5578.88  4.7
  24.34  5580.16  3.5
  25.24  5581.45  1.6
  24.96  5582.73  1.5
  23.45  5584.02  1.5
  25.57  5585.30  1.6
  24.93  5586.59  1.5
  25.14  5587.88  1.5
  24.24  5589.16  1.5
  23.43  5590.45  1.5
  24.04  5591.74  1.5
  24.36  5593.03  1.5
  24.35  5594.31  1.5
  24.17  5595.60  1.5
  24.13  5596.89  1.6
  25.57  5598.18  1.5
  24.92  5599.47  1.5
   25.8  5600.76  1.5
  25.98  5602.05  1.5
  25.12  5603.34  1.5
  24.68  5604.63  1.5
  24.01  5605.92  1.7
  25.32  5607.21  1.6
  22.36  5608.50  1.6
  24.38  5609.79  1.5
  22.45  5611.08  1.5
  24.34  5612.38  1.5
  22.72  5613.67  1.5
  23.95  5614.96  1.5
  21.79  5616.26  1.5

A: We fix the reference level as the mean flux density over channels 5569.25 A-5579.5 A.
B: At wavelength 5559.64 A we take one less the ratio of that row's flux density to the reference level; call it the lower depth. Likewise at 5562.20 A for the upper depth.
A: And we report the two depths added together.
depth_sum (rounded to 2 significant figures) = -0.12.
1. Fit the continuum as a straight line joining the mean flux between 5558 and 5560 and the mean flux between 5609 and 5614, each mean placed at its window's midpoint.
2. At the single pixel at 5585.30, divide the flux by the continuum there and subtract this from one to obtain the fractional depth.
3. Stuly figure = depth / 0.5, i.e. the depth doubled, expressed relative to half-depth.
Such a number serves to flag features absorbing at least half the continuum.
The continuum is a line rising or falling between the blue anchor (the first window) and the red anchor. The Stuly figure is -0.12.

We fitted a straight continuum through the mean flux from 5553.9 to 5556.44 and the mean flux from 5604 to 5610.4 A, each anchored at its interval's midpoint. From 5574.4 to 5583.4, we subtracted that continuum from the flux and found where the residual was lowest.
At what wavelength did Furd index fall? 5577.59 A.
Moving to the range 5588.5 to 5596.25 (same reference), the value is 5590.45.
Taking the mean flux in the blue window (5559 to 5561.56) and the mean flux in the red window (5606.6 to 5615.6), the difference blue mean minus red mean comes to 2.4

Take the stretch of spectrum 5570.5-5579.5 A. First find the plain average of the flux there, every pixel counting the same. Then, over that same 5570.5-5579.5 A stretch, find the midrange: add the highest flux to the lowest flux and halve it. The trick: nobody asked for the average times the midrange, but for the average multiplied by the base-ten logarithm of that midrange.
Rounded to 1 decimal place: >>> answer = 33.6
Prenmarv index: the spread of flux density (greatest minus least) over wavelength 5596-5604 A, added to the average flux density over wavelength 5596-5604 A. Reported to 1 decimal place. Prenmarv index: 27.1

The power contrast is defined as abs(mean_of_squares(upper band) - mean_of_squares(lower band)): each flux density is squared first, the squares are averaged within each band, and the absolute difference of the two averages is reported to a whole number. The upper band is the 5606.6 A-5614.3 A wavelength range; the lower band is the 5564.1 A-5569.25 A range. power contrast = 42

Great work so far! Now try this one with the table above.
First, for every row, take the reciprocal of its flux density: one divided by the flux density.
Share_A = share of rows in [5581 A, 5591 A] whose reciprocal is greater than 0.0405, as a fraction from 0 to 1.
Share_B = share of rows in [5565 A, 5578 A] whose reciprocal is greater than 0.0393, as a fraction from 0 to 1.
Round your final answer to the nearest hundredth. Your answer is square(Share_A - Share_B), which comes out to 0.11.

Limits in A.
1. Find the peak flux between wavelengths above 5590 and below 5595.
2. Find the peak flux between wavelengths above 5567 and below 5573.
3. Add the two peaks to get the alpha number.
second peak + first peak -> 50.2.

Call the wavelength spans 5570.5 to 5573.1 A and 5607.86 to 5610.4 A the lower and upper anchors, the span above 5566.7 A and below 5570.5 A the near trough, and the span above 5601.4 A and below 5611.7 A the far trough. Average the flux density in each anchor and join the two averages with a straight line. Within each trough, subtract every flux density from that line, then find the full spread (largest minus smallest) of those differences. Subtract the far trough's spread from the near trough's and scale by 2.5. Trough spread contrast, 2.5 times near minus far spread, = -4.2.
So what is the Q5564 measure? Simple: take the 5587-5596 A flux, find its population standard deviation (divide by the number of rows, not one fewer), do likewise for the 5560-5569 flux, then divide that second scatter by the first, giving 2.9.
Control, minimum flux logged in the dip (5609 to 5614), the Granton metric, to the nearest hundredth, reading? 22.45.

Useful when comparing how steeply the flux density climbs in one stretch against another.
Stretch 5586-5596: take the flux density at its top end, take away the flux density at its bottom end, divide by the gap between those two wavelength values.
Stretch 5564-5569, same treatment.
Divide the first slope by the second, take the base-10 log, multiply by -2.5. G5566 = 1.0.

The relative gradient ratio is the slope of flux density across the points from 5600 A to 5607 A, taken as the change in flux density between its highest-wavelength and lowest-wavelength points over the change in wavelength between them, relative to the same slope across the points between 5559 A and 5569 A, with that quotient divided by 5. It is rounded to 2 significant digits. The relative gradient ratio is 2.7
